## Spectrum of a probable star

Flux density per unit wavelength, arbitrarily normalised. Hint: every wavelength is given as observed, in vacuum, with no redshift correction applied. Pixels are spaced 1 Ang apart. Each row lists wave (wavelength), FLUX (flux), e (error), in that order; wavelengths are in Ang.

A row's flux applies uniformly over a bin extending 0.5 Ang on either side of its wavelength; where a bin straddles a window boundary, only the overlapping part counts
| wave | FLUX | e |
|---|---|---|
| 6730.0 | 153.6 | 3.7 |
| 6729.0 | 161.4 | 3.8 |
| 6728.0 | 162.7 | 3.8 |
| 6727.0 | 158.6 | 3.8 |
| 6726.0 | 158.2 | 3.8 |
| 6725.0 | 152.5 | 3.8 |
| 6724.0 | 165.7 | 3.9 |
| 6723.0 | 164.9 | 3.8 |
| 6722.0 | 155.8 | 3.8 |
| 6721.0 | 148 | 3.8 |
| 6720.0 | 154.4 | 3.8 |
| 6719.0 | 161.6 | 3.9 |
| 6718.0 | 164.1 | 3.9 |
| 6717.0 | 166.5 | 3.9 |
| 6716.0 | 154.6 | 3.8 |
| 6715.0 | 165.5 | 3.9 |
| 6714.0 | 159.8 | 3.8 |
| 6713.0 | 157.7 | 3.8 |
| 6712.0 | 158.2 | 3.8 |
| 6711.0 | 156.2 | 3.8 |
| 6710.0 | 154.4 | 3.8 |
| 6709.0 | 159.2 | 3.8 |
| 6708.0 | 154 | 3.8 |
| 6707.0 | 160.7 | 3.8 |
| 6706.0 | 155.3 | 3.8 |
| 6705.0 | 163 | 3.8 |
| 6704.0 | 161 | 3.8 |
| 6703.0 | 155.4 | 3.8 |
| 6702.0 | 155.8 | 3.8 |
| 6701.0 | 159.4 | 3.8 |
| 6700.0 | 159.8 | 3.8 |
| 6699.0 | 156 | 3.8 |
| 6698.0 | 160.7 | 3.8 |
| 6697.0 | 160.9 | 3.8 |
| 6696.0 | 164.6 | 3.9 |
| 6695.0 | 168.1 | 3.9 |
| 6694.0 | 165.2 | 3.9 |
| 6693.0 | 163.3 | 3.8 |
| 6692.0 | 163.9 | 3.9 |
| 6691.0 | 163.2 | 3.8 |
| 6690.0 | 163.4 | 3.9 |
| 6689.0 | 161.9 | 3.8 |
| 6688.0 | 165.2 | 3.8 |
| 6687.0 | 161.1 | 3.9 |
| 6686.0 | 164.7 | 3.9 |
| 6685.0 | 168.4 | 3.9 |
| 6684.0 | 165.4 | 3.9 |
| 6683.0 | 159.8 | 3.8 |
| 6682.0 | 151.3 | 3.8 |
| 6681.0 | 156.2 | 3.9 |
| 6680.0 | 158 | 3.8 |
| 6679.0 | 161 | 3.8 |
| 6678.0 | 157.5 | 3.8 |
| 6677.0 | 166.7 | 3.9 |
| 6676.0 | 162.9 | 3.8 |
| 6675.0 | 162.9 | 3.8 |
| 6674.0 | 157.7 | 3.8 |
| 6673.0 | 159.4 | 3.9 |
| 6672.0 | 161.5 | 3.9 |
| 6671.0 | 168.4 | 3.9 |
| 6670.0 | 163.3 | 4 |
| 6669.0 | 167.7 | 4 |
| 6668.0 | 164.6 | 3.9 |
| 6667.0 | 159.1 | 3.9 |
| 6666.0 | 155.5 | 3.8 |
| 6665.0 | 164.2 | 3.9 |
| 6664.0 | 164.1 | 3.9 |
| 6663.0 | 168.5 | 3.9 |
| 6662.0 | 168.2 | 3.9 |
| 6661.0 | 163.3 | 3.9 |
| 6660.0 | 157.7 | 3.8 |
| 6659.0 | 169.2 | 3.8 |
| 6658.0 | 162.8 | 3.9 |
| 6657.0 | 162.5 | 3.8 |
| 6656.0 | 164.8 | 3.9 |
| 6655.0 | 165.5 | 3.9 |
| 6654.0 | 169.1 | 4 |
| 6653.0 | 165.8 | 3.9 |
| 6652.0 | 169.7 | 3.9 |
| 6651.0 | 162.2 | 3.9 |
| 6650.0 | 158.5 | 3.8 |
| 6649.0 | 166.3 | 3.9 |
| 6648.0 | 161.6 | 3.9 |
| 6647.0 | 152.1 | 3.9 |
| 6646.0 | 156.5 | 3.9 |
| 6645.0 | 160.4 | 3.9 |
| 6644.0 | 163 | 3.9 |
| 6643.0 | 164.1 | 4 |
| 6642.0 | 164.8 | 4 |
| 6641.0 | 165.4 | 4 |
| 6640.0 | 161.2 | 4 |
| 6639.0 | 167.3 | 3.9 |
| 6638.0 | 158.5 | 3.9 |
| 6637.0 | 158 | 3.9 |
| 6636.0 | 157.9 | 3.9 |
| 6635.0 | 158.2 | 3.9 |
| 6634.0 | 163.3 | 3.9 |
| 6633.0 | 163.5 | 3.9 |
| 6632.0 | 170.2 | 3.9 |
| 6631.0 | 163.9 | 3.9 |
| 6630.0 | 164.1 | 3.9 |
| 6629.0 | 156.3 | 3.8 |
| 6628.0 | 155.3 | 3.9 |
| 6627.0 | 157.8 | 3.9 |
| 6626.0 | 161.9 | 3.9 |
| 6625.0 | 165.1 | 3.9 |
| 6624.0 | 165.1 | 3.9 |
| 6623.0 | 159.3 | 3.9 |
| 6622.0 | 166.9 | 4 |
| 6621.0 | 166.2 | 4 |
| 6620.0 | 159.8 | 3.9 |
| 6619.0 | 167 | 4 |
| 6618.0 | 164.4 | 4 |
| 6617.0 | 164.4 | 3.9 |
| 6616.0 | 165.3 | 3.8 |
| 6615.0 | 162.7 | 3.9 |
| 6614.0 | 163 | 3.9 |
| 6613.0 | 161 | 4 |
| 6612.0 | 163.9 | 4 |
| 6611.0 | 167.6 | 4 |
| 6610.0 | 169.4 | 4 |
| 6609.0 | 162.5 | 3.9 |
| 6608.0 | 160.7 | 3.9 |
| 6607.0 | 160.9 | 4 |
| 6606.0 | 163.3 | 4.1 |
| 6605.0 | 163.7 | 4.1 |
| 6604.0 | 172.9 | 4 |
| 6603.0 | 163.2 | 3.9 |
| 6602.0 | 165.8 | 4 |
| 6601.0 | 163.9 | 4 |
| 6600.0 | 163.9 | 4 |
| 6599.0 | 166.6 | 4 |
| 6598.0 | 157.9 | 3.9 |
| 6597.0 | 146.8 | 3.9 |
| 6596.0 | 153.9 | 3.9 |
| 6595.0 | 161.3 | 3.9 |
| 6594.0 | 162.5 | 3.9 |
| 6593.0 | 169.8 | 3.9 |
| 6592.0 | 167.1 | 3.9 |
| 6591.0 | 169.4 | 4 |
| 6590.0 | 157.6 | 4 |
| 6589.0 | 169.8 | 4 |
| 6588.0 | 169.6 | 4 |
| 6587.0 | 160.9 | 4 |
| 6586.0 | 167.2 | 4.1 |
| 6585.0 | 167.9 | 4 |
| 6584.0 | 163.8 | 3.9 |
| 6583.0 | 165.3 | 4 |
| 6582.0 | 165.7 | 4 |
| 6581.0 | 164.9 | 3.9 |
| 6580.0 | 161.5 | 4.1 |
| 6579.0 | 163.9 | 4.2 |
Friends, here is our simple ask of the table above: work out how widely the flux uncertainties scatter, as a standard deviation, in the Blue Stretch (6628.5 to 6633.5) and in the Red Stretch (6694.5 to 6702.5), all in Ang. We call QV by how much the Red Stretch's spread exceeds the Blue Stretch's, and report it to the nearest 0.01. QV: 0.00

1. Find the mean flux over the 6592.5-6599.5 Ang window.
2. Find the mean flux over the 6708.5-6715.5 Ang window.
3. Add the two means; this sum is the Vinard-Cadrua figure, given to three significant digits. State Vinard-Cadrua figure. 319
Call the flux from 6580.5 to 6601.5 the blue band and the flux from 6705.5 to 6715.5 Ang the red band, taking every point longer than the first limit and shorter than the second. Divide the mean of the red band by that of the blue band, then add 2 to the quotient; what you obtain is 2.97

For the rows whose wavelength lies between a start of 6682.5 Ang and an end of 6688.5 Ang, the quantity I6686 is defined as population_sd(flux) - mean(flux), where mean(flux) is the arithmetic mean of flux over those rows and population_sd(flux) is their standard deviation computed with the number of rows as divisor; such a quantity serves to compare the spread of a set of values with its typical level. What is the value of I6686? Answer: -161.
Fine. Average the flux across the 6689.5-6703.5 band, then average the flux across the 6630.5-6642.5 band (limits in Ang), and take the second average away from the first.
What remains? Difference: -1.3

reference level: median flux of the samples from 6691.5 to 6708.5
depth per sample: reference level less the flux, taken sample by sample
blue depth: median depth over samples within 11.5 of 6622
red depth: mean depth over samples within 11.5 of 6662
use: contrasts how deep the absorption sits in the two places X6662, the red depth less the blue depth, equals 0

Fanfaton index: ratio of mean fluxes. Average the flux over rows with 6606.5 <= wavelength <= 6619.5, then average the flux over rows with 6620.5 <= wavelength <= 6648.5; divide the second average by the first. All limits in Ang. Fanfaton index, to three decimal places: 0.986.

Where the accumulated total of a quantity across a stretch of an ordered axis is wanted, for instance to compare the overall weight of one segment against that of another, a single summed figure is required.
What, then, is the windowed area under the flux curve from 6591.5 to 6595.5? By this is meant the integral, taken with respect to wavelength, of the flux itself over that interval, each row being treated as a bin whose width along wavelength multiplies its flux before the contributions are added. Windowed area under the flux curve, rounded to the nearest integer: 661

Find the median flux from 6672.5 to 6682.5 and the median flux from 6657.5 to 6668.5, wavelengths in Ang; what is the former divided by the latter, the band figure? 0.97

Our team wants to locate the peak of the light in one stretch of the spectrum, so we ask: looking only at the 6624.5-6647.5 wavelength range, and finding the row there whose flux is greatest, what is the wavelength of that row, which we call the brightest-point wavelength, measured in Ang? 6632.0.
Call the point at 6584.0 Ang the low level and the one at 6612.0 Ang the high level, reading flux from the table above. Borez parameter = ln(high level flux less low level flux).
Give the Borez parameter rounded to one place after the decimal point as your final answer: -2.3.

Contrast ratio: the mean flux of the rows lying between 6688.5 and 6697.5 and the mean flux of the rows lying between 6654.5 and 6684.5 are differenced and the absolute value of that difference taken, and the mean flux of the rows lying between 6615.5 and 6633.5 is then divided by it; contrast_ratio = 108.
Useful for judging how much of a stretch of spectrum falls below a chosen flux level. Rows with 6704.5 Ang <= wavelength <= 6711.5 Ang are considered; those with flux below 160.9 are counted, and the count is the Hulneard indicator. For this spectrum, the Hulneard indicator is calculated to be 6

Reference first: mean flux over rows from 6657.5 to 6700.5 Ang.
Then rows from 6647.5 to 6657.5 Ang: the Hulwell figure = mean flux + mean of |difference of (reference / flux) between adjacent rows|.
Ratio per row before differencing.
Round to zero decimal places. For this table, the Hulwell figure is 165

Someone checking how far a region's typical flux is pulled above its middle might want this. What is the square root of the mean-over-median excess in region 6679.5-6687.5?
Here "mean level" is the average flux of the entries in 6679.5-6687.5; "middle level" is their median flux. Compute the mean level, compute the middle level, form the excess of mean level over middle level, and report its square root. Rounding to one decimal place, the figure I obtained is 0.4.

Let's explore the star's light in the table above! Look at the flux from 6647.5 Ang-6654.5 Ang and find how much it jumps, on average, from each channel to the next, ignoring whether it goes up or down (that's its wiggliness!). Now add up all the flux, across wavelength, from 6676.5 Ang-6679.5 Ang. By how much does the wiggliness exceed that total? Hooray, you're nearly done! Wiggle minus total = -480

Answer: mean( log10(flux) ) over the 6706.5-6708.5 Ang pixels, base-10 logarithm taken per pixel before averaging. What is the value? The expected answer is 2.20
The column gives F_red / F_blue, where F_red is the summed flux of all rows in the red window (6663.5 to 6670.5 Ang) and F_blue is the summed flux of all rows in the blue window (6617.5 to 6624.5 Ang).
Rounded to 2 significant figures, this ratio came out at 0.99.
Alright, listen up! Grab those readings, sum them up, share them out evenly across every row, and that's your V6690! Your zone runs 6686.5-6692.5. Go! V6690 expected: 163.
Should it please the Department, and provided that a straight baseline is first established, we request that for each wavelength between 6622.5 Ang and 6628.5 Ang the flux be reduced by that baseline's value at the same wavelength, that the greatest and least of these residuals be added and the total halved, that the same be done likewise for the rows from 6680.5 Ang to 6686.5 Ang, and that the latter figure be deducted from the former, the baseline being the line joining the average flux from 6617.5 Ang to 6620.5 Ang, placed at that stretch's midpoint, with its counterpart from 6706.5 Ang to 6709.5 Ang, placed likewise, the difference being -3.3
